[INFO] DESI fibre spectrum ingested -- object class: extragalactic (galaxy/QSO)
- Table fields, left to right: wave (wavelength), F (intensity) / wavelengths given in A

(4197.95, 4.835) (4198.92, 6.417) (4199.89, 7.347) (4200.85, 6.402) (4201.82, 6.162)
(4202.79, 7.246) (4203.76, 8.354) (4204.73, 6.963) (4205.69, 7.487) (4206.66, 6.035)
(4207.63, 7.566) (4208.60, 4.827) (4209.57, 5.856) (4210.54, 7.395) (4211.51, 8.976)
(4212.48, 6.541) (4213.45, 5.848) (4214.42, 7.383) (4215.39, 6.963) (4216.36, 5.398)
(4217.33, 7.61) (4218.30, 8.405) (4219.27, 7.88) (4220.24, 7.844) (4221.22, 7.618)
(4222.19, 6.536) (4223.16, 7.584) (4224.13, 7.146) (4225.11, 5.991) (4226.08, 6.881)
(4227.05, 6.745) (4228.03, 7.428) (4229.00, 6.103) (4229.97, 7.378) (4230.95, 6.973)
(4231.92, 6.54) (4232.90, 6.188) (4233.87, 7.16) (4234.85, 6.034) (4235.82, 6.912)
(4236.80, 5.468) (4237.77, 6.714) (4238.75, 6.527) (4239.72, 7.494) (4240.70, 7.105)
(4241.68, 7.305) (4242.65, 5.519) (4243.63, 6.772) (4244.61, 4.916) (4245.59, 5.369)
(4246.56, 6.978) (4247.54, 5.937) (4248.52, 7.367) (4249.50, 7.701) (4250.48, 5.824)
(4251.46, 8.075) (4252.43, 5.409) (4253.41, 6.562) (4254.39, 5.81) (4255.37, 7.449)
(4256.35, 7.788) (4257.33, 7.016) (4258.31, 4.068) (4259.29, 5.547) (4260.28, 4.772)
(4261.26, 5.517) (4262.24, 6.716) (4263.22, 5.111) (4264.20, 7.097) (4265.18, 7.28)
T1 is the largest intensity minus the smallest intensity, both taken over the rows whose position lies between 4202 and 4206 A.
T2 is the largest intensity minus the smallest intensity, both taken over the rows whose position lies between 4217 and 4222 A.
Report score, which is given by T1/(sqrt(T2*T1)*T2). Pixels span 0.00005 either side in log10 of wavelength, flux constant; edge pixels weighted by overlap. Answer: 1.66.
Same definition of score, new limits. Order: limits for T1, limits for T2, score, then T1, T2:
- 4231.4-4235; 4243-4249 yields 0.28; 1.1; 2.5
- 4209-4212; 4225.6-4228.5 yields 3.13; 3.1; 0.7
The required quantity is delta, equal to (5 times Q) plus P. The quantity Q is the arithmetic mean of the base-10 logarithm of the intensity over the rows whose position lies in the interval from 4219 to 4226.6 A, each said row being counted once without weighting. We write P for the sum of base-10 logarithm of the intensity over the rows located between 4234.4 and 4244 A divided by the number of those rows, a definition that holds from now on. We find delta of 5.09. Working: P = 0.816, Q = 0.855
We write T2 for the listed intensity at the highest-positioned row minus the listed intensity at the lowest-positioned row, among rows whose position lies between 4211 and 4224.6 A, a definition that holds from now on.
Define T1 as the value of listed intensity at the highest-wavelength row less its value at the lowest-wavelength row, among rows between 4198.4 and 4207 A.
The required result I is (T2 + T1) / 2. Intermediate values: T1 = -0.38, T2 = -1.8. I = -1.1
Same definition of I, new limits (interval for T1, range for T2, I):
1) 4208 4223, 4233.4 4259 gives -0.7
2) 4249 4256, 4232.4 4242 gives 0.4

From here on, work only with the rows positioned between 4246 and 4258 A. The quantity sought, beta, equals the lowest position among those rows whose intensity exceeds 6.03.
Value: 4246.56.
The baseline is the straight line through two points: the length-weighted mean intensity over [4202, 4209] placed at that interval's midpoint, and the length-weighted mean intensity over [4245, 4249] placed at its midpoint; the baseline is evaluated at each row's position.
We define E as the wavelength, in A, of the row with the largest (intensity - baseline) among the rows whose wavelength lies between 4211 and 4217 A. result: 4211.51 A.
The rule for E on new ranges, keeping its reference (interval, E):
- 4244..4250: 4249.50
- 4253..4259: 4256.35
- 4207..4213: 4211.51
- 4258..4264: 4262.24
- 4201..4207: 4203.76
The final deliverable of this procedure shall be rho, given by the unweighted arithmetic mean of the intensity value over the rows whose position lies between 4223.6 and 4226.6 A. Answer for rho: 6.67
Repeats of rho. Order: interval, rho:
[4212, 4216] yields 6.68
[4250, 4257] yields 6.70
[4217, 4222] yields 7.87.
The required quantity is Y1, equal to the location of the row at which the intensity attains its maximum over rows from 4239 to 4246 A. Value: 4239.72 A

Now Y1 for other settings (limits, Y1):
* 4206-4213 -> 4211.51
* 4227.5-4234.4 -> 4228.03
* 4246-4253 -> 4251.46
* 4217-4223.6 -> 4218.30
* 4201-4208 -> 4203.76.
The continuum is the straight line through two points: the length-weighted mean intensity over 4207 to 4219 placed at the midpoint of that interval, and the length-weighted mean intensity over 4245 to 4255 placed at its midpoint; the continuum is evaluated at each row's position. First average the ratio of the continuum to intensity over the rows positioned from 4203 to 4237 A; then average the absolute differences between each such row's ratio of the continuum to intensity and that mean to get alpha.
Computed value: 0.110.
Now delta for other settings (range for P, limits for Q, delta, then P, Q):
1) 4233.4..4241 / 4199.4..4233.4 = 5.02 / 0.823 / 0.839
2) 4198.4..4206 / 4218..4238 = 5.04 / 0.846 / 0.838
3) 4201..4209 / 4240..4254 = 4.87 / 0.829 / 0.807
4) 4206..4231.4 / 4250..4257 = 4.95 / 0.838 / 0.821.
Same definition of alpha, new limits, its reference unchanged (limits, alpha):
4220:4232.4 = 0.067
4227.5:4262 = 0.136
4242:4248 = 0.123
